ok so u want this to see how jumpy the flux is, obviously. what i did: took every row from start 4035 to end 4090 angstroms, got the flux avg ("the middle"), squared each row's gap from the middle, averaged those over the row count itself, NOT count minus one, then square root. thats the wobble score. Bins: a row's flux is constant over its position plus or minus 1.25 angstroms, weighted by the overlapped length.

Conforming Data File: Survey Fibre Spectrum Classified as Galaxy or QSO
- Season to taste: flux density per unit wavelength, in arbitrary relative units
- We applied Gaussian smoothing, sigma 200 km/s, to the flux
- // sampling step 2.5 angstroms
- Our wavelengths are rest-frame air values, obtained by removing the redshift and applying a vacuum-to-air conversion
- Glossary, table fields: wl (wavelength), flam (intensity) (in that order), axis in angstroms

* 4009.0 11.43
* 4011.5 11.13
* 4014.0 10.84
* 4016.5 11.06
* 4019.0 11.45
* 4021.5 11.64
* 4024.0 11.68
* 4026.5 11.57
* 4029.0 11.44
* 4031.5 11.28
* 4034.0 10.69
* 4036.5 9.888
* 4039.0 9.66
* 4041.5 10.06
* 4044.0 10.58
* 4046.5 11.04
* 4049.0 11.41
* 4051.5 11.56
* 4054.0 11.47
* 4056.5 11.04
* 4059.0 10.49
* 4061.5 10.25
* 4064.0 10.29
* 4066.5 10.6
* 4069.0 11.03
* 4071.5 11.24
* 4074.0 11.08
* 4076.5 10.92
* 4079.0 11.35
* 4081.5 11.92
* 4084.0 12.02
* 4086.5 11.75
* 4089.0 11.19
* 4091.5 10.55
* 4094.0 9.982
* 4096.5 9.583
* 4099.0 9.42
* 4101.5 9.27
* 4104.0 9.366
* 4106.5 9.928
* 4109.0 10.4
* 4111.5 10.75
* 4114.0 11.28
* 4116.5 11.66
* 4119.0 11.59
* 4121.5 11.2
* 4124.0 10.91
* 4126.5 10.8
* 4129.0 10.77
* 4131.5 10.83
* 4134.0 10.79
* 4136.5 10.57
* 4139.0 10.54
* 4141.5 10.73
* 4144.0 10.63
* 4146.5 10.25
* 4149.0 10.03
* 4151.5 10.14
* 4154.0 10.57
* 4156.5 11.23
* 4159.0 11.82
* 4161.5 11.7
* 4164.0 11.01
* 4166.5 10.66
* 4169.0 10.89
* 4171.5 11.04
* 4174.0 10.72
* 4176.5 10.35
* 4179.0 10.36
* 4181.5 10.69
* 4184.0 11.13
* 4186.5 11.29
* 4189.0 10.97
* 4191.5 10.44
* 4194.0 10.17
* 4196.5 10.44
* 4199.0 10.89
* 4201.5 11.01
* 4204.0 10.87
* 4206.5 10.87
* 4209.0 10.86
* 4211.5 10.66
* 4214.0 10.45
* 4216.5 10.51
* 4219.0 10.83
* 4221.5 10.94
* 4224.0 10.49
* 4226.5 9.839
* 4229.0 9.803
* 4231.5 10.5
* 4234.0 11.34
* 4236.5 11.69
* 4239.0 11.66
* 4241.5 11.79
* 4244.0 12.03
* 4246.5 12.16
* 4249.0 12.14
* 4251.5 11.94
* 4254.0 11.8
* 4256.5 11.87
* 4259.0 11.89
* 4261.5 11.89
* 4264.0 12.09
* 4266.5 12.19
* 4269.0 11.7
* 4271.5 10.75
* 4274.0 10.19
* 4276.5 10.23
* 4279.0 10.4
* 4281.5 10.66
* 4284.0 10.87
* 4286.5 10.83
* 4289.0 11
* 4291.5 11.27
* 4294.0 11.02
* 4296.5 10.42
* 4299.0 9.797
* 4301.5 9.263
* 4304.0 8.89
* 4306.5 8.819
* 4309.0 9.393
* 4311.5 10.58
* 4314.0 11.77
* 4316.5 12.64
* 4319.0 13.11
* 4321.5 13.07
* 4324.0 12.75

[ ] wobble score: 0.6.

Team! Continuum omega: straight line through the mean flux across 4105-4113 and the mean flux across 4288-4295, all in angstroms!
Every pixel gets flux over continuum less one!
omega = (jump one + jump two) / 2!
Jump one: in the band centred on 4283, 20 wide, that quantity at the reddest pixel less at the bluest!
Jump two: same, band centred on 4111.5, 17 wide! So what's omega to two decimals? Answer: 0.15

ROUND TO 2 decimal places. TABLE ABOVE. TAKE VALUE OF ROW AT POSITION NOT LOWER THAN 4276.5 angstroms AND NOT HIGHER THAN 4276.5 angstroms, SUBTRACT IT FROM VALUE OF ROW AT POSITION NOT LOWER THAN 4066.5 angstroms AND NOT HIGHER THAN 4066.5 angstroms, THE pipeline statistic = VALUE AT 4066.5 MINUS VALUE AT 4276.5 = 0.37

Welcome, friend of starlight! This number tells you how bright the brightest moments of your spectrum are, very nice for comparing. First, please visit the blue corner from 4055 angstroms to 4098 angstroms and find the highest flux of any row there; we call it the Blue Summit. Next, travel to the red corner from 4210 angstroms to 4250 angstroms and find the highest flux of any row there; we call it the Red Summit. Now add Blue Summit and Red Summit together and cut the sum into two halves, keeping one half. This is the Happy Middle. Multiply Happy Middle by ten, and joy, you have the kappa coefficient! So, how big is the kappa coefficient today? 121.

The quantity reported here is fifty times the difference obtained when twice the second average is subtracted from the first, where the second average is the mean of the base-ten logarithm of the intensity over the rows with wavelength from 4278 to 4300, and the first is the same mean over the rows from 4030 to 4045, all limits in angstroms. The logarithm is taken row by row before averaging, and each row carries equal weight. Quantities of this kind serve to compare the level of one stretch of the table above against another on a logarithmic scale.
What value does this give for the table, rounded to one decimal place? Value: -52.2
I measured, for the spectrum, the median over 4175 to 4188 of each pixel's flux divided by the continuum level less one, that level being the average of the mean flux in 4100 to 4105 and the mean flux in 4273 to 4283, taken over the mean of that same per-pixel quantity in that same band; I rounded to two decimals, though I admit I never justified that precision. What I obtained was 0.92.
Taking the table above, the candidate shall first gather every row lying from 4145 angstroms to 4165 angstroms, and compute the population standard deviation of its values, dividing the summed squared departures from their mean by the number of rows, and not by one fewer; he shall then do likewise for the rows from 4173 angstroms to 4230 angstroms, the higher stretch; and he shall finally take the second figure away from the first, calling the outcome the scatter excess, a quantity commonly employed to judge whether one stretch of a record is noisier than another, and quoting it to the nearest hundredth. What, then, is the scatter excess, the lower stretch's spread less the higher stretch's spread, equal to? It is 0.29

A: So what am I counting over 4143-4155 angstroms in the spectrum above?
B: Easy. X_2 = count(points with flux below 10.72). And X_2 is 5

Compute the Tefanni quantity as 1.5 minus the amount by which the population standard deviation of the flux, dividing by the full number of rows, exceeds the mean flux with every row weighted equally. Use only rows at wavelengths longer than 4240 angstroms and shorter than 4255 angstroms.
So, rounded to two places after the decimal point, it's 13.33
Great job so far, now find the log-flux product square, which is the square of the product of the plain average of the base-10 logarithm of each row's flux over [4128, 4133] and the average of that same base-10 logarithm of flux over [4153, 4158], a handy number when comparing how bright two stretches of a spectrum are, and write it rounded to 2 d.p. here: 1.15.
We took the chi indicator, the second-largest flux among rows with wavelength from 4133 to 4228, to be 11.7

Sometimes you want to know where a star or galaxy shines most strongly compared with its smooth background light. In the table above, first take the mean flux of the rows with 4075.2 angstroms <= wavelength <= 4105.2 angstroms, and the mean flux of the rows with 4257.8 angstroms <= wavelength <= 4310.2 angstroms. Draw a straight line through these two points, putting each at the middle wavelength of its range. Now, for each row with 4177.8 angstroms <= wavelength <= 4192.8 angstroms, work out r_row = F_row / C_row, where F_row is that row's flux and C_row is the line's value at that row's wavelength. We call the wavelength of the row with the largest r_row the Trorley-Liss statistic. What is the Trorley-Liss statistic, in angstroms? 4186.5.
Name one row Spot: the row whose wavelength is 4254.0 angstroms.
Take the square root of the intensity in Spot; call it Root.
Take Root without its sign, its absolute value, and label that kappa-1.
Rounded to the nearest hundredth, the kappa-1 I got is 3.44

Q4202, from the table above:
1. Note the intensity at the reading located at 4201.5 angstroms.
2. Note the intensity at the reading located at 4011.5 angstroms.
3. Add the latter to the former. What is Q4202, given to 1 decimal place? 22.1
